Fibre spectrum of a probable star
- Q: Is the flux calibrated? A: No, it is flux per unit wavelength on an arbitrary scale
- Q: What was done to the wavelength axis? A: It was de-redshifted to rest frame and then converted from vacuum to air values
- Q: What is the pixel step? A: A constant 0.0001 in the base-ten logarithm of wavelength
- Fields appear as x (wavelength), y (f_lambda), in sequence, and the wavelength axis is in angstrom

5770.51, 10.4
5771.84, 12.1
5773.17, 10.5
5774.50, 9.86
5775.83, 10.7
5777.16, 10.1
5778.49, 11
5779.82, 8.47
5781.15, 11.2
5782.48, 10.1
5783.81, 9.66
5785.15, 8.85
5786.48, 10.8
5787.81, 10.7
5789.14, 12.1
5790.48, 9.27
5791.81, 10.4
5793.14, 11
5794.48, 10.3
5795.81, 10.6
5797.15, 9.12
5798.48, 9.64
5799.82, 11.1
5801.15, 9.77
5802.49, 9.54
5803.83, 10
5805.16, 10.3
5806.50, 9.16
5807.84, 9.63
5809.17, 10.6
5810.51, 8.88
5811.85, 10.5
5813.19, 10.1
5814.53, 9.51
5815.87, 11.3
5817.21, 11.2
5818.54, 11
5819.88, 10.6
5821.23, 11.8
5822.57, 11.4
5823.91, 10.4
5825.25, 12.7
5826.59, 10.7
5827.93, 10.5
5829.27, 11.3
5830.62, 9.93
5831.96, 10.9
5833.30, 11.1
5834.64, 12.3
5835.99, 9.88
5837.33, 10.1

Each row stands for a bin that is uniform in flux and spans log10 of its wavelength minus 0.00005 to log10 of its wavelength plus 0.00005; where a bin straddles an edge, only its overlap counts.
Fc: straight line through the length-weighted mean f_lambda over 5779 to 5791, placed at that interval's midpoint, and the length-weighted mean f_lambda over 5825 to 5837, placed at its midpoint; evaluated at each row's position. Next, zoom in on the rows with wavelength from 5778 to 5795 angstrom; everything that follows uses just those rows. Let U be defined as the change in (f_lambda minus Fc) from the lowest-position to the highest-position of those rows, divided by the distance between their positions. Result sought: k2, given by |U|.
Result 0.061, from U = -0.061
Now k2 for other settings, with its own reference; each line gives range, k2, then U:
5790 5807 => 0.024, -0.024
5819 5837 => 0.062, -0.062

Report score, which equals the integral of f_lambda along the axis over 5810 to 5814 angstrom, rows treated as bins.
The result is 39.4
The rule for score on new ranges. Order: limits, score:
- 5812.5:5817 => 46.7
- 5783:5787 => 38.9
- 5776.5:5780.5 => 39.5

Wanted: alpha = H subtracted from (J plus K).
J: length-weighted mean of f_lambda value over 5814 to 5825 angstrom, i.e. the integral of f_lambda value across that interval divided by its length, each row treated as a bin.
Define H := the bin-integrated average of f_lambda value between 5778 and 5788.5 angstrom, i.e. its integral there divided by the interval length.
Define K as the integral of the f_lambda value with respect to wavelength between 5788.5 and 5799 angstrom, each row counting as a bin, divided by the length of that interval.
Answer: 11.2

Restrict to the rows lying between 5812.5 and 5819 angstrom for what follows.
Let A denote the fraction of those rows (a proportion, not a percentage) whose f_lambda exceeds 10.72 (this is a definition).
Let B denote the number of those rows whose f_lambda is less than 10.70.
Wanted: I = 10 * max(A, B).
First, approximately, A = 0.6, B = 2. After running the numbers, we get 20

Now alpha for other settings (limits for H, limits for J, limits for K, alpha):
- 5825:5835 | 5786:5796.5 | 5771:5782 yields 10.0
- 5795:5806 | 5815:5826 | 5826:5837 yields 12.1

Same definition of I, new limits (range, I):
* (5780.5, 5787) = 30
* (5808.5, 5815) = 50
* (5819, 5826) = 20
